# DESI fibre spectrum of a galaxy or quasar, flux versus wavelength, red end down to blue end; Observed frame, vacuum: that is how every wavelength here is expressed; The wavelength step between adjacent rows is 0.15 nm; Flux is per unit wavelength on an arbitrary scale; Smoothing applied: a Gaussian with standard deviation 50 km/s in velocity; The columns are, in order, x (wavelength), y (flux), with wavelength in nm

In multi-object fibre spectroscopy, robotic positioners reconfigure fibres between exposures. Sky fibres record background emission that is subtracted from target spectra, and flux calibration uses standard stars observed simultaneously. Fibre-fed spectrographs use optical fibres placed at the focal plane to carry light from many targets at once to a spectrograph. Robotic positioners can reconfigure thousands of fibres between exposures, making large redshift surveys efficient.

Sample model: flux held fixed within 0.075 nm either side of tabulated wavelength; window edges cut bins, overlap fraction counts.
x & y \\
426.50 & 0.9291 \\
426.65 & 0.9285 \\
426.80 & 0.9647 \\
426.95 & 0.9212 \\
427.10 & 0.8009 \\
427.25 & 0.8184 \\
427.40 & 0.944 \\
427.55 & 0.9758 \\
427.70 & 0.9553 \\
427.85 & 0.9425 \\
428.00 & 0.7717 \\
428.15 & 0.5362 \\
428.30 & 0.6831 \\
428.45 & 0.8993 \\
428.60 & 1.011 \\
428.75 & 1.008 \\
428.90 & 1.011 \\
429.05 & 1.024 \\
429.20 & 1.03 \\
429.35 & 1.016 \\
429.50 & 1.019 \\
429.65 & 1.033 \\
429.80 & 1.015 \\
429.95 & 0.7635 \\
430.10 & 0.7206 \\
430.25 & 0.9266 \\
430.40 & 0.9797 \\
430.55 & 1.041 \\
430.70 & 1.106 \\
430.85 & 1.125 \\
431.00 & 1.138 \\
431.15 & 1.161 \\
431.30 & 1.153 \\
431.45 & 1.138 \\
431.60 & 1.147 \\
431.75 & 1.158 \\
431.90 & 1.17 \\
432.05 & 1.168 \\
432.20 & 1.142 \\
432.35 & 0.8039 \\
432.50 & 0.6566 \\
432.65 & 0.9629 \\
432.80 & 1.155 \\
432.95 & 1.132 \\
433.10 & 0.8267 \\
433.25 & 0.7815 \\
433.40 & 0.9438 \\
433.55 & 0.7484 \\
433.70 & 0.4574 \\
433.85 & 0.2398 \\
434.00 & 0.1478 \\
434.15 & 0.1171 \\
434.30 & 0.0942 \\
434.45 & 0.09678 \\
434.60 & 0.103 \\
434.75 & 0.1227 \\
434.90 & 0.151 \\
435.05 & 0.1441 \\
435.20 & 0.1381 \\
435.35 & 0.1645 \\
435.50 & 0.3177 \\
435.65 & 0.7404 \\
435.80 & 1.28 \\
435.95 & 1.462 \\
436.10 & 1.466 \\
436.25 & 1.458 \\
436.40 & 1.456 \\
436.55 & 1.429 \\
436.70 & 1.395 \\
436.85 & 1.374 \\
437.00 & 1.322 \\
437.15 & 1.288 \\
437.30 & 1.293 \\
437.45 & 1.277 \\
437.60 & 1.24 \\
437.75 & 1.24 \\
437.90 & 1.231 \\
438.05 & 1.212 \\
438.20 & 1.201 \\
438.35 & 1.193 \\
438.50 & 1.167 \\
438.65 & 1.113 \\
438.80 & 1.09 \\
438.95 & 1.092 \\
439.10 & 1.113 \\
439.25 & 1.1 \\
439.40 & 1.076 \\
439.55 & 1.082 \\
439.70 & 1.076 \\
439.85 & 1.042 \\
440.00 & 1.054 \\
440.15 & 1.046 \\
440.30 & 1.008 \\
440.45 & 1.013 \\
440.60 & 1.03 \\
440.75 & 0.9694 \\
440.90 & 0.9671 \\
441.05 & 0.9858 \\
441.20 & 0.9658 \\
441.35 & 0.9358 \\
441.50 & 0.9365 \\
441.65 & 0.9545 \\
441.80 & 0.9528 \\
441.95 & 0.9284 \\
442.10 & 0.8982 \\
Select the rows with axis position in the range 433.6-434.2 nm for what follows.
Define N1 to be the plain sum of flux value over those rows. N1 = 1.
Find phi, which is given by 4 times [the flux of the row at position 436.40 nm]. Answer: 5.8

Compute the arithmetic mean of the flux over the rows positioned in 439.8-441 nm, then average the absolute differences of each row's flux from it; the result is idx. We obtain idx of 0.03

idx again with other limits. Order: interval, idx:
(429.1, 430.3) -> 0.10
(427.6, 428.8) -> 0.14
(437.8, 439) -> 0.05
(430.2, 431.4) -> 0.07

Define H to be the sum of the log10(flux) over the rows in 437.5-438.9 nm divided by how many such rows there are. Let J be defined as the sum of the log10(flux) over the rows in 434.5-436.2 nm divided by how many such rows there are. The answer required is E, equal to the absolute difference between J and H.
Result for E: 0.56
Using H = 0.07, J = -0.490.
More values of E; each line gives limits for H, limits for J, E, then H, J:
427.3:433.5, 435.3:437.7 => 0.04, -0.02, 0.021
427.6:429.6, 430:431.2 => 0.05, -0.05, 0.006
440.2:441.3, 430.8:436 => 0.29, 0.00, -0.292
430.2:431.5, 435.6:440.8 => 0.04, 0.03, 0.071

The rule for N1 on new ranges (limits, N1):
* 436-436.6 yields 6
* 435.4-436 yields 4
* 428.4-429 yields 4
